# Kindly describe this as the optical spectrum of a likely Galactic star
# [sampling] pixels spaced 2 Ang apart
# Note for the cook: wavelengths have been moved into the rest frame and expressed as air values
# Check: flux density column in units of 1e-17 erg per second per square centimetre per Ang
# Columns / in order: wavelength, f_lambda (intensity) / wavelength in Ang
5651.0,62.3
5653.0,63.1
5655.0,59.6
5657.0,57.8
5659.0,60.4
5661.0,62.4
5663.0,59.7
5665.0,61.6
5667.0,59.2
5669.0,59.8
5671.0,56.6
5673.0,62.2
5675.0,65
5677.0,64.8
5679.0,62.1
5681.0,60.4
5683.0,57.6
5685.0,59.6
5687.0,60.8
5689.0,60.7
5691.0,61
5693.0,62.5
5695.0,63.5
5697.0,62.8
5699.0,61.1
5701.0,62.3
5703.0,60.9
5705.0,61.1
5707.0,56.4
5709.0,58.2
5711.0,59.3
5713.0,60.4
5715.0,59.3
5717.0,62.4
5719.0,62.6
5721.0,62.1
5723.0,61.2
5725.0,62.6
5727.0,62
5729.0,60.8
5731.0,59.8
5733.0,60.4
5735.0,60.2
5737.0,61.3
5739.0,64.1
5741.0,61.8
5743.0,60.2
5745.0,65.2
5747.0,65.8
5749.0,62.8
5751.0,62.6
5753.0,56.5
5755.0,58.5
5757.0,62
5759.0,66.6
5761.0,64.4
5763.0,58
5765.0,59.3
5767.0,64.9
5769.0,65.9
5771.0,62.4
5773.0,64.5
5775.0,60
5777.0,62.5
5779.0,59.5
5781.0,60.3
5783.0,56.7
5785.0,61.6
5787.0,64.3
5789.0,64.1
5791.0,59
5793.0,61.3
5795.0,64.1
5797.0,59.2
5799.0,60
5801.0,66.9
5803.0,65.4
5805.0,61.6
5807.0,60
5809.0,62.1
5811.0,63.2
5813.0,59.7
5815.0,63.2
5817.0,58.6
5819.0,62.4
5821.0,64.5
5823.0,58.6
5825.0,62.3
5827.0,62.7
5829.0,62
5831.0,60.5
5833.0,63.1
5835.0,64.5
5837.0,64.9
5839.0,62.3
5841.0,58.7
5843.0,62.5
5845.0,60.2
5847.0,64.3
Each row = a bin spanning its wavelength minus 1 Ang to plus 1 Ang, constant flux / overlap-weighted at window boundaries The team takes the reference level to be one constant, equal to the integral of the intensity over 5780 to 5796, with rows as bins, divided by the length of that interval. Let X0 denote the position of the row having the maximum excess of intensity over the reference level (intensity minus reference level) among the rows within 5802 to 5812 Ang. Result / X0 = 5803.0 Ang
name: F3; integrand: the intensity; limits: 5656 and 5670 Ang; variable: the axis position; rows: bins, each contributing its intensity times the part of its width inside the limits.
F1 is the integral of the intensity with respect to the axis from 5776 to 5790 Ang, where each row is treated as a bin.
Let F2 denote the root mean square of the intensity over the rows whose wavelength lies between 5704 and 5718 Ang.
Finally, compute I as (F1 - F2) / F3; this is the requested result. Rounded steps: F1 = 858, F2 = 59.6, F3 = 842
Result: 0.948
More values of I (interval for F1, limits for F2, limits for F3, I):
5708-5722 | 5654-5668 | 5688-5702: 0.909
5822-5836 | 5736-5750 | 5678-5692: 0.953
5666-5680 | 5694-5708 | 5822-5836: 0.920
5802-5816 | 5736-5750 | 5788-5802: 0.929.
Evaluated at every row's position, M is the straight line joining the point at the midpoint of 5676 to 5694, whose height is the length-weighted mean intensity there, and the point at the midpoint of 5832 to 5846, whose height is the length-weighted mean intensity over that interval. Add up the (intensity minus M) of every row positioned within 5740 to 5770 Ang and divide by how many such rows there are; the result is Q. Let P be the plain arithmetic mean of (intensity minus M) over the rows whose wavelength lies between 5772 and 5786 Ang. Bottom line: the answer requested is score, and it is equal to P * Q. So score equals -0.74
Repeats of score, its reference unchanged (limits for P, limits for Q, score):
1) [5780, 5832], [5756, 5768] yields -0.29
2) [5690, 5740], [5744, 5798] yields -0.03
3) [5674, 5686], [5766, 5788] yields 0.14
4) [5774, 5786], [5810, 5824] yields 1.17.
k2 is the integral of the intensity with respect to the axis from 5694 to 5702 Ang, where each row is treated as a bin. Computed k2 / 499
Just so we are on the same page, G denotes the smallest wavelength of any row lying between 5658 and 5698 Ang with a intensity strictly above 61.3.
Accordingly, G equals 5661.0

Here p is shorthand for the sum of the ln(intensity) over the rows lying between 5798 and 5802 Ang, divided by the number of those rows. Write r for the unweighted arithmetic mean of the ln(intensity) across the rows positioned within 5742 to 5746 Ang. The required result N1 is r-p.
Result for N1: -0.01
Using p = 4.15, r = 4.14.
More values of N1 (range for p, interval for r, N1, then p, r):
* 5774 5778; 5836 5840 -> 0.04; 4.11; 4.15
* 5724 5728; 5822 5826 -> -0.03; 4.13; 4.10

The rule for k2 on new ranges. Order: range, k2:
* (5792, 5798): 369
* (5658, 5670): 726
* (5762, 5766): 235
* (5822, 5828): 367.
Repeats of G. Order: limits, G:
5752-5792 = 5757.0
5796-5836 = 5801.0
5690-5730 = 5693.0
